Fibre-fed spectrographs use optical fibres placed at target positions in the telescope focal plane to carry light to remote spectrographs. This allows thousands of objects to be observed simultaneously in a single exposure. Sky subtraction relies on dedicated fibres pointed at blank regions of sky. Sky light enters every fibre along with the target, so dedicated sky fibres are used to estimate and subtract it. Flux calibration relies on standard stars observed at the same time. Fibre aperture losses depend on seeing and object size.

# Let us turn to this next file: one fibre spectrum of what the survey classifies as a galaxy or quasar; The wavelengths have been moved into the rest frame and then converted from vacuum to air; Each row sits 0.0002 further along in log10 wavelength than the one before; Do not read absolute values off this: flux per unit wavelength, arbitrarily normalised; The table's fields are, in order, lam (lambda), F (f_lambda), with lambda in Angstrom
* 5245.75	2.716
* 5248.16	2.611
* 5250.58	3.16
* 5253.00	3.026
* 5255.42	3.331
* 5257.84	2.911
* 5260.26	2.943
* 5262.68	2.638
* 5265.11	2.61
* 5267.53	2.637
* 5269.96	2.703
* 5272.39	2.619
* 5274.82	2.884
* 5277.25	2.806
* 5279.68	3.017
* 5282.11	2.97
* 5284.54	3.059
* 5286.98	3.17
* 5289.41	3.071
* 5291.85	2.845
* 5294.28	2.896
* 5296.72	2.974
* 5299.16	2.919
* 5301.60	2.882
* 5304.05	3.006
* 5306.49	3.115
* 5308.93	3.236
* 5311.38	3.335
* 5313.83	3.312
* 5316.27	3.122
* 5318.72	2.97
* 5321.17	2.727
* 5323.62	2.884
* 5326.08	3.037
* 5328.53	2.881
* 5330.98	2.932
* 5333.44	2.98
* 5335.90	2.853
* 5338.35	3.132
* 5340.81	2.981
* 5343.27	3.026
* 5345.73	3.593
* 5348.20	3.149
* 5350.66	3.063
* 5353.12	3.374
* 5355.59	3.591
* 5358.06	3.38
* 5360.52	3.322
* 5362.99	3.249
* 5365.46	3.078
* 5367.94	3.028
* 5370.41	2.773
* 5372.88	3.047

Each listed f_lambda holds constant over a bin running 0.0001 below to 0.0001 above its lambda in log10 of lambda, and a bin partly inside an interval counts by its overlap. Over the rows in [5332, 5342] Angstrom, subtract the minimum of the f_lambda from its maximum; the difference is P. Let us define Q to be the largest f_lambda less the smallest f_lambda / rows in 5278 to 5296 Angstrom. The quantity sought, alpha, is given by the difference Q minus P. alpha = 0.05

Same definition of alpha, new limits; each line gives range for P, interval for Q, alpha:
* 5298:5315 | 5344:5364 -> 0.08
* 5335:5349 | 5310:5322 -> -0.13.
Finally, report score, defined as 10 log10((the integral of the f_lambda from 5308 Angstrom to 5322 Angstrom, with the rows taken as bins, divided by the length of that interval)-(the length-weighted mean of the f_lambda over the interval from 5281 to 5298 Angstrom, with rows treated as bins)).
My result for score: -9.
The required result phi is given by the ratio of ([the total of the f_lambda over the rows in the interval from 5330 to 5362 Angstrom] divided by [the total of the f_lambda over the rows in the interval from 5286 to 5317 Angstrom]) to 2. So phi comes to 0.52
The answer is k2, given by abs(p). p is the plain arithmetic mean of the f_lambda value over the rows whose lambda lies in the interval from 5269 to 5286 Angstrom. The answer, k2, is 2.87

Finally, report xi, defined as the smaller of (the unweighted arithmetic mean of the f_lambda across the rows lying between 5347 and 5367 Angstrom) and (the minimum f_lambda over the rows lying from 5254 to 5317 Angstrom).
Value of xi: 2.61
